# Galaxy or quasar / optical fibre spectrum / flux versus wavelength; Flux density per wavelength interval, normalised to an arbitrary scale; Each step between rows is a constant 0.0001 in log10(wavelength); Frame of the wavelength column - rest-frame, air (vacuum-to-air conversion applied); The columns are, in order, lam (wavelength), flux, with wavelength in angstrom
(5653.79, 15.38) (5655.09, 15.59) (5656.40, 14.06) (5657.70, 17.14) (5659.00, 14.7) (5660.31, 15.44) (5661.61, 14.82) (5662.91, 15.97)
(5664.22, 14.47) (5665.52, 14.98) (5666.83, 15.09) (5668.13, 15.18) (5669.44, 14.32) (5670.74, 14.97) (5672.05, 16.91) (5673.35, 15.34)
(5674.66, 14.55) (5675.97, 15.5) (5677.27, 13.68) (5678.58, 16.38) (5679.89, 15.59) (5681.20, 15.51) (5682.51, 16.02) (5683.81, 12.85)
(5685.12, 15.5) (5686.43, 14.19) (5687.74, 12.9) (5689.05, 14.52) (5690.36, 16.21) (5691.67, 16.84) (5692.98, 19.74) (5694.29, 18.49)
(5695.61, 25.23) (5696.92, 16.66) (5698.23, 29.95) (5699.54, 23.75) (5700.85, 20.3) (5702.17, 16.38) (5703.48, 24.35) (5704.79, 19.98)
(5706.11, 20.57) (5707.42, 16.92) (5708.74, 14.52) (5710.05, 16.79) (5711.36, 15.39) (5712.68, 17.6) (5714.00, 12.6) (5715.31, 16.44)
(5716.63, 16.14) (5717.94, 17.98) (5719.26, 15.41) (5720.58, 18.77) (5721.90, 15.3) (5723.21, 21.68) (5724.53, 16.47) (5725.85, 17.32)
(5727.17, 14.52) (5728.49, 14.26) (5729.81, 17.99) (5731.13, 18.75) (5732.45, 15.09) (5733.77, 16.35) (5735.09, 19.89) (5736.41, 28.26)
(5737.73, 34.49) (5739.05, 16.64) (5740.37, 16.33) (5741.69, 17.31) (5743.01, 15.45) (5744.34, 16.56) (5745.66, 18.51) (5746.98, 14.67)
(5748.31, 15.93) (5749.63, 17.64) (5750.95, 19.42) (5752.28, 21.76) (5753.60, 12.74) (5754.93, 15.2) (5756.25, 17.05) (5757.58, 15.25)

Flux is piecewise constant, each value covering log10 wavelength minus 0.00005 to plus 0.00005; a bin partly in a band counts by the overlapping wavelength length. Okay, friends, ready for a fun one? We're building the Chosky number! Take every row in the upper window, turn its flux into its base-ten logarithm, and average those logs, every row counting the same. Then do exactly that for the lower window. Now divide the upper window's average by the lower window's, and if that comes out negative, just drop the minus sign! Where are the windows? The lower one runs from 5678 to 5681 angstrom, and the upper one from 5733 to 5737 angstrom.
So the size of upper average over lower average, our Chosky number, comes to 1.10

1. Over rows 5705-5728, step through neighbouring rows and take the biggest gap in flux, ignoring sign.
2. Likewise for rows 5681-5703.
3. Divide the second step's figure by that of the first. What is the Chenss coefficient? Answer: 2.1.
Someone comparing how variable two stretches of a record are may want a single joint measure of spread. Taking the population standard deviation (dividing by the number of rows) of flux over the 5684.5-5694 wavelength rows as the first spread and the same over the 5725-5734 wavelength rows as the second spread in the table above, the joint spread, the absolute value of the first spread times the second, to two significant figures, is 3.4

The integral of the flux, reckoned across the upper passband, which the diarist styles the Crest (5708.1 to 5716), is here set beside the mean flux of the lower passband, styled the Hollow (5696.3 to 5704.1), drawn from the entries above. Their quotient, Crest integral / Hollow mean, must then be 5.6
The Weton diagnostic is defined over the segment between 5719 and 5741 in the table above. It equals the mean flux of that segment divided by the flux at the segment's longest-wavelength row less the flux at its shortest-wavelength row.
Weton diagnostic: 20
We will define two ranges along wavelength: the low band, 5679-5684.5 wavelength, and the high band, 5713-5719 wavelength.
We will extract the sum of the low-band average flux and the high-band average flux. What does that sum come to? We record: 31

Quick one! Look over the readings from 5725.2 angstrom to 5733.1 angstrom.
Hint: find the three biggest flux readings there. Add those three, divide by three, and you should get 18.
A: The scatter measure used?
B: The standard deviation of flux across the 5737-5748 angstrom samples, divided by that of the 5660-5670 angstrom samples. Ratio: 12.3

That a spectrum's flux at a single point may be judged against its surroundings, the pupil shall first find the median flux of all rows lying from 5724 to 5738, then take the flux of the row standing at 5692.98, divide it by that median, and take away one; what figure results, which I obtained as 0.14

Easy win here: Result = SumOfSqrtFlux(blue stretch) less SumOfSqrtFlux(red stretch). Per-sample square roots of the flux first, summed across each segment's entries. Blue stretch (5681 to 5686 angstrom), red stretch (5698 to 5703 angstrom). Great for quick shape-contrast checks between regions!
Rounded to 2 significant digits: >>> -3.4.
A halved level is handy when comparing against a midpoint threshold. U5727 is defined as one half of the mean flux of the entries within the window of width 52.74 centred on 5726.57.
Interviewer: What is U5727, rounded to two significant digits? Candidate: 9.0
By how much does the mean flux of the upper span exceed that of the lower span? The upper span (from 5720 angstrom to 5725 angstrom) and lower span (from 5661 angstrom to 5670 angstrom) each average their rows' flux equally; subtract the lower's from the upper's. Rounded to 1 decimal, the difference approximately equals 3.1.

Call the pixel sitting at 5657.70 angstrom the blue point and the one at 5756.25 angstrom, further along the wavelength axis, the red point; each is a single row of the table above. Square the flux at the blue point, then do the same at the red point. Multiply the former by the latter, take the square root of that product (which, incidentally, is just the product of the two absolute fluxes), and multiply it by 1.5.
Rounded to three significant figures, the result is 438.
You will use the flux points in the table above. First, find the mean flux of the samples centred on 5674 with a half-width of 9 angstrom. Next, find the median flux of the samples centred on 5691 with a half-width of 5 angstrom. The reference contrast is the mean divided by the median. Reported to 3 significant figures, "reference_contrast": 0.925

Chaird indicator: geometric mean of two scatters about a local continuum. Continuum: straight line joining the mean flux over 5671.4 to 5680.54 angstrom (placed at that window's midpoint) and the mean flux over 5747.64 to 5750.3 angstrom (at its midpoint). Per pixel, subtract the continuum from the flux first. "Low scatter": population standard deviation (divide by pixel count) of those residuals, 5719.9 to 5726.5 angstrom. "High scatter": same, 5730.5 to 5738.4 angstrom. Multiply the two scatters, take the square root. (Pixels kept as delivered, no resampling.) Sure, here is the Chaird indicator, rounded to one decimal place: 3.9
